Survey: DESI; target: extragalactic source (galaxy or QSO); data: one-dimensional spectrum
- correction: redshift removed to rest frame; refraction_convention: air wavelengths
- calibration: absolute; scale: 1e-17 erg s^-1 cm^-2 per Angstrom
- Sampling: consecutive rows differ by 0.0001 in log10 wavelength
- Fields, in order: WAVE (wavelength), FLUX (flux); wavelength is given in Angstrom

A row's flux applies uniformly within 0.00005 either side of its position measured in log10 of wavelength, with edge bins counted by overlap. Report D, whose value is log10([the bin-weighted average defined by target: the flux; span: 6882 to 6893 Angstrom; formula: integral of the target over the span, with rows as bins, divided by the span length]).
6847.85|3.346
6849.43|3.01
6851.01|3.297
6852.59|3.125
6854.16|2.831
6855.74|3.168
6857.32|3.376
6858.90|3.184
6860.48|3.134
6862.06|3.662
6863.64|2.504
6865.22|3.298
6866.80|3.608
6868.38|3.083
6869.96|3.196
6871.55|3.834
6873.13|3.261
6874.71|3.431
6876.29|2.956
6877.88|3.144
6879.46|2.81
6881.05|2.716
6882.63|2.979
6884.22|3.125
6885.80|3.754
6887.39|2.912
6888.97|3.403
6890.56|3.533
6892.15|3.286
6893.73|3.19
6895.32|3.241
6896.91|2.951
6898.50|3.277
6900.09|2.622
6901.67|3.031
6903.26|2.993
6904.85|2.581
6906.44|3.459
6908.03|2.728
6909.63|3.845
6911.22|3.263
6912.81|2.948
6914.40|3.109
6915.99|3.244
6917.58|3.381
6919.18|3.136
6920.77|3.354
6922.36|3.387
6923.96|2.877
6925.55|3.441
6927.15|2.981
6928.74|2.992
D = 0.517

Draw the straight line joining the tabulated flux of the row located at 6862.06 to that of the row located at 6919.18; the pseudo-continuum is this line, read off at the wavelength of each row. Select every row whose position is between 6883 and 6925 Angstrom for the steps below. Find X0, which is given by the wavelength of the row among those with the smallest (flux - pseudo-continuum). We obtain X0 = 6900.09 Angstrom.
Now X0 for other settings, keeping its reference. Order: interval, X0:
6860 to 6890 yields 6863.64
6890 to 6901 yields 6900.09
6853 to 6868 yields 6863.64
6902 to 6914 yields 6904.85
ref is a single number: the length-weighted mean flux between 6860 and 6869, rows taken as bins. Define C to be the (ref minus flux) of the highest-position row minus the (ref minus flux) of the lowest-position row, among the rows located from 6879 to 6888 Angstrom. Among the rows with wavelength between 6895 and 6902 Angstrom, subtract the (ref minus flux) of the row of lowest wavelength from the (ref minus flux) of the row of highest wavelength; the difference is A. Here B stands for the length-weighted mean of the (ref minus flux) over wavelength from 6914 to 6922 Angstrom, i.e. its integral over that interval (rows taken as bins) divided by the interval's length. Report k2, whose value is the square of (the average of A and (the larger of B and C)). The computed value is 0.01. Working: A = 0.2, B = -0.04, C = -0.1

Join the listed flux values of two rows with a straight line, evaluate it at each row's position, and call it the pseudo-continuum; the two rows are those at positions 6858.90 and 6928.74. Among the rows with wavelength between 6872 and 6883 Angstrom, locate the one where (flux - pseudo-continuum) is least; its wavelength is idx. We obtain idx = 6881.05 Angstrom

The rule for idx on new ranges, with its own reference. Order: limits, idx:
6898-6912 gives 6904.85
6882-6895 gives 6887.39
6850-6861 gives 6854.16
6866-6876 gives 6868.38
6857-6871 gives 6863.64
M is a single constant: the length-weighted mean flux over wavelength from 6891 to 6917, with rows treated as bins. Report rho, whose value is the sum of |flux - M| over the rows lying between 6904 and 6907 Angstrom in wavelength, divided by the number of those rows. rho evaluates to 0.4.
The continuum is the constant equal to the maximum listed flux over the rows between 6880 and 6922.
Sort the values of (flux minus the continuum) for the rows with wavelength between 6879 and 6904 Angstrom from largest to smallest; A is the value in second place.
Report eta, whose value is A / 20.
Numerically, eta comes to -0.016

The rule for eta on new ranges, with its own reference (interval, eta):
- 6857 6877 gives -0.009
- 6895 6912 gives -0.019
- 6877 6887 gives -0.035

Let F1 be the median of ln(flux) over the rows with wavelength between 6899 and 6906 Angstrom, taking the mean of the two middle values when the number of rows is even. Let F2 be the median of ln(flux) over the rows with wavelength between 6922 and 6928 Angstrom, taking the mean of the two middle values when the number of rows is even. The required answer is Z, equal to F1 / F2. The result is 0.89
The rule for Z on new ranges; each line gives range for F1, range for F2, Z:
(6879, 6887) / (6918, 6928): 0.93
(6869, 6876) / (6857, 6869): 1.03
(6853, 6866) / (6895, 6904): 1.05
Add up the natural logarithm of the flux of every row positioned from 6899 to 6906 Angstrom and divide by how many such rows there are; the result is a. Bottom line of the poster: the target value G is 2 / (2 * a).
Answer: 0.972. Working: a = 1.03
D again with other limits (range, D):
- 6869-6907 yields 0.498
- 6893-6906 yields 0.477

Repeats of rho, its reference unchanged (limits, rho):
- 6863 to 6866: 0.4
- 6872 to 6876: 0.2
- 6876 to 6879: 0.1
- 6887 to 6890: 0.2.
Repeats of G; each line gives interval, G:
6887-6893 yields 0.843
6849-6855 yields 0.894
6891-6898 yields 0.868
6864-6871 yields 0.840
